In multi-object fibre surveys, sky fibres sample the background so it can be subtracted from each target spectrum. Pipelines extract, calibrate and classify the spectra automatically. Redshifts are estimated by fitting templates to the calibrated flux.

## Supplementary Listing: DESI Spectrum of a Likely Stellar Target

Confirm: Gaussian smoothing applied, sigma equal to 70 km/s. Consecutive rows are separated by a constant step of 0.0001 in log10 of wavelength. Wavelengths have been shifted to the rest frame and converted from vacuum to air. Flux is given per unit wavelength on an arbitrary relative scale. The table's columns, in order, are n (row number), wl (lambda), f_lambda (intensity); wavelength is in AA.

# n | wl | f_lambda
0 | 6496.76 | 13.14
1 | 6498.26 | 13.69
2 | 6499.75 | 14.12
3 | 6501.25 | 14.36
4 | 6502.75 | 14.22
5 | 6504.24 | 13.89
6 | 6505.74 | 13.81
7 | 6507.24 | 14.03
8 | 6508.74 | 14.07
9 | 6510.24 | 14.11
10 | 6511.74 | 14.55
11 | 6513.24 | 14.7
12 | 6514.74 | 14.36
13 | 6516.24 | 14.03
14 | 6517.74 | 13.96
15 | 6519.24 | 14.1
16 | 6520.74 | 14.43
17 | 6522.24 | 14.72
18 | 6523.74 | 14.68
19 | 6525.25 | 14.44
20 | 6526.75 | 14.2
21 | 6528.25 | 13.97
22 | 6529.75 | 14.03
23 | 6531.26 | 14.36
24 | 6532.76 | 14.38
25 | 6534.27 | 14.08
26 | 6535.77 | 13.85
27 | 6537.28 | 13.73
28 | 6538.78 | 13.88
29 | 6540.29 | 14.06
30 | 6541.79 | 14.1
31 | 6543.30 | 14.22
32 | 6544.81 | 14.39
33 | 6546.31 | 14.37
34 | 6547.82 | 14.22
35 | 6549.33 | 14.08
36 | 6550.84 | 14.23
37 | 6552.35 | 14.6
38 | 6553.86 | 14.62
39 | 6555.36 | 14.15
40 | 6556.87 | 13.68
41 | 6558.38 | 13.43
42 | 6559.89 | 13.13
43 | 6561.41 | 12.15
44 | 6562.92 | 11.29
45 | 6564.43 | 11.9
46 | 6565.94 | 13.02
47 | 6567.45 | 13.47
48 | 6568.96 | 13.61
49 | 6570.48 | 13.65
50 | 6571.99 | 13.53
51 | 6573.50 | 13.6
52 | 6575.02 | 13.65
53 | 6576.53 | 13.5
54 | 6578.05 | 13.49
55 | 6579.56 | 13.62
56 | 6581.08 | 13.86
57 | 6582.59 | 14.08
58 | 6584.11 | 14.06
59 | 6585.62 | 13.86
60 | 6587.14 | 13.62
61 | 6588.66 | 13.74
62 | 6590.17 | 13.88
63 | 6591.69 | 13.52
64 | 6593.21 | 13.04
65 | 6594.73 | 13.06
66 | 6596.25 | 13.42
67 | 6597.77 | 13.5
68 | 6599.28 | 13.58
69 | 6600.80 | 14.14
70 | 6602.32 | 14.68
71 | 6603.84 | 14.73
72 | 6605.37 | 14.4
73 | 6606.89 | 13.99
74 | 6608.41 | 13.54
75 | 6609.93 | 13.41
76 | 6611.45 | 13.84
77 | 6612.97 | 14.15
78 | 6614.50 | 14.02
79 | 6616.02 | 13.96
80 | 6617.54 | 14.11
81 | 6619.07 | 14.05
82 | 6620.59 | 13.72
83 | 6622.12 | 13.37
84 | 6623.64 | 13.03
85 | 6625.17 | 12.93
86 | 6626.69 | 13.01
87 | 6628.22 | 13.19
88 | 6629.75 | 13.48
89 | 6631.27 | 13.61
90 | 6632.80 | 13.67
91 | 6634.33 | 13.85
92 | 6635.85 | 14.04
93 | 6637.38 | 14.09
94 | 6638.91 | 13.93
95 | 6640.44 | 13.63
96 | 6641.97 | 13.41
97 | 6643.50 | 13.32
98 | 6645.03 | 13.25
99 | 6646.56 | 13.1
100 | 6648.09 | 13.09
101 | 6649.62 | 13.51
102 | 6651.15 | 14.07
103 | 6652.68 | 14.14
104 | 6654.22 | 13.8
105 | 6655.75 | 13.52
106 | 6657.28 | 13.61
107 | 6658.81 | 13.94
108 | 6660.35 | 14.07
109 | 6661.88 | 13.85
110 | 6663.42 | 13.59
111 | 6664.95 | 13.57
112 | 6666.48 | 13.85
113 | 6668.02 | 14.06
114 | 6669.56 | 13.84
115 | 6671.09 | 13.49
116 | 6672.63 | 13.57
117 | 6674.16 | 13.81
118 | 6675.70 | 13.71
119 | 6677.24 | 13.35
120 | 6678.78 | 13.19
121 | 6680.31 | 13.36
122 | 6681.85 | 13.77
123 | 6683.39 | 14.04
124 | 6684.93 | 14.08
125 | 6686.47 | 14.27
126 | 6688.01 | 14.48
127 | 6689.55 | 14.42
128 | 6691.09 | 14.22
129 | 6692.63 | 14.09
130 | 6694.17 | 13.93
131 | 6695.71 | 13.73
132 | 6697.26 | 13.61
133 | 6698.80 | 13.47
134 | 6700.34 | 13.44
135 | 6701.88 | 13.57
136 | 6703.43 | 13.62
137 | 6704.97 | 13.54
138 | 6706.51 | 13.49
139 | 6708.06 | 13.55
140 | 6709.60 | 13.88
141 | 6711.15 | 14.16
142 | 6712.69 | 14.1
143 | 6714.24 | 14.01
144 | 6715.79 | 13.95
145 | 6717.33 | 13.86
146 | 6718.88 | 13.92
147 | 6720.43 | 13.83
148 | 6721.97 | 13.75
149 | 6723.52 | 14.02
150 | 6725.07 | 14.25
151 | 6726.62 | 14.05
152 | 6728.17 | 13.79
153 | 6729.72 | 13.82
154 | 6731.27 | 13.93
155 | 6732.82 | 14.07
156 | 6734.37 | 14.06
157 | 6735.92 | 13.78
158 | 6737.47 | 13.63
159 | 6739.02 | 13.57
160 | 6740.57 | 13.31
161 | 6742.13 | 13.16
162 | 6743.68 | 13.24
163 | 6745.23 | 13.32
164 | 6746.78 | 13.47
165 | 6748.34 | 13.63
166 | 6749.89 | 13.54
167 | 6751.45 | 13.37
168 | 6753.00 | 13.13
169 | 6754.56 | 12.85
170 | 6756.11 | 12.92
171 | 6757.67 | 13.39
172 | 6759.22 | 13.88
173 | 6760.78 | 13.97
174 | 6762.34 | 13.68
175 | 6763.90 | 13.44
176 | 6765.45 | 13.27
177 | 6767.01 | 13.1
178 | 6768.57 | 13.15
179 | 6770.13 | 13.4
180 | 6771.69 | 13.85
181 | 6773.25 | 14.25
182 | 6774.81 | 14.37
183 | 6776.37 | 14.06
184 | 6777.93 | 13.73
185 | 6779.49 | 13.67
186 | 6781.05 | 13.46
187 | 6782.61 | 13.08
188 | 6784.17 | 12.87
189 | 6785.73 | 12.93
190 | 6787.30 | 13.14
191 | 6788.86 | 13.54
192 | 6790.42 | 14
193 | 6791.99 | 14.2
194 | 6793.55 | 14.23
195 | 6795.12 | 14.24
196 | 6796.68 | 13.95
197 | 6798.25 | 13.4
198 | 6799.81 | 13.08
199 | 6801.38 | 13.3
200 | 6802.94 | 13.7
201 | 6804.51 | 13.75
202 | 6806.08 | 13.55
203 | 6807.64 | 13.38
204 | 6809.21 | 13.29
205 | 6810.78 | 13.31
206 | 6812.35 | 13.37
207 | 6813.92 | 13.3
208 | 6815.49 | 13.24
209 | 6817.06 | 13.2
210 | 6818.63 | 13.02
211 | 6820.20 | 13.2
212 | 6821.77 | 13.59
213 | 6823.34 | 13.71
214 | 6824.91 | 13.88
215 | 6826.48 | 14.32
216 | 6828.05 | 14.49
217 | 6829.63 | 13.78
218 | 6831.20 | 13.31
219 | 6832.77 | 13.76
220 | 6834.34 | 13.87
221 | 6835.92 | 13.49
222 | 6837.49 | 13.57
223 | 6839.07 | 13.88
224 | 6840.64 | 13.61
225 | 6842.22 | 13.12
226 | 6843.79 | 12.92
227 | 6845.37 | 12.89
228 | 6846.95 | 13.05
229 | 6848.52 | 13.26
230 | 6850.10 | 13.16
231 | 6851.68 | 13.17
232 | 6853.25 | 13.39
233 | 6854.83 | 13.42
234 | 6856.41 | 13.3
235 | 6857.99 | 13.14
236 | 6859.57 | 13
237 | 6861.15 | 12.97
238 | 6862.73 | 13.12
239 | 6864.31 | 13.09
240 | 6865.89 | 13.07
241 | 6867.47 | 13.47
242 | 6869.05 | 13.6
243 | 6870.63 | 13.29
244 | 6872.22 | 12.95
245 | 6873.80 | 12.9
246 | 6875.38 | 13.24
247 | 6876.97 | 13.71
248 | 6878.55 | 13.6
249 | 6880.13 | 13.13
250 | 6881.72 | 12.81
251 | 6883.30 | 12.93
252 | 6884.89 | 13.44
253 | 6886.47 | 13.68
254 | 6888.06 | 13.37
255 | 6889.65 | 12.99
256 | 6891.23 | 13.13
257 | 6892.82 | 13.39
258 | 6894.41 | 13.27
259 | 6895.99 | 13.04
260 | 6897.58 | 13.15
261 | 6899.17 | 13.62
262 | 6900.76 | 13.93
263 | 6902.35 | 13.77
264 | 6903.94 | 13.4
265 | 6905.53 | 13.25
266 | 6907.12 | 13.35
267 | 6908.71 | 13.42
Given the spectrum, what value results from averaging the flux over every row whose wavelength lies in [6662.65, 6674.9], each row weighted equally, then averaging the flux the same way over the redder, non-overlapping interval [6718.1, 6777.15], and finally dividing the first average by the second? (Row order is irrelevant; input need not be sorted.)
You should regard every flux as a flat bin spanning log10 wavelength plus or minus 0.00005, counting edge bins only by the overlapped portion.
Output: 1.01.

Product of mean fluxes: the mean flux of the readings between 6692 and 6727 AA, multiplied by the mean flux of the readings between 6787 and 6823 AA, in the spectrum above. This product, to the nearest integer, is 187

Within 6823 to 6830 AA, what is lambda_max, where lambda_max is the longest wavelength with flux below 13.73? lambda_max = 6823.34 AA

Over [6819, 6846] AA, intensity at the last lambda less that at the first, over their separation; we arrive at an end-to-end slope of -0.012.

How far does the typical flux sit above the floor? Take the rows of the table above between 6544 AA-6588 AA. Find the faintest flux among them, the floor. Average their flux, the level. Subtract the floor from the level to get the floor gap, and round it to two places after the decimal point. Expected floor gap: 2.33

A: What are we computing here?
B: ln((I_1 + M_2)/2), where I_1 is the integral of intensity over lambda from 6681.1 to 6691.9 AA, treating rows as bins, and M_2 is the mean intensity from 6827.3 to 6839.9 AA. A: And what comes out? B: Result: 4.4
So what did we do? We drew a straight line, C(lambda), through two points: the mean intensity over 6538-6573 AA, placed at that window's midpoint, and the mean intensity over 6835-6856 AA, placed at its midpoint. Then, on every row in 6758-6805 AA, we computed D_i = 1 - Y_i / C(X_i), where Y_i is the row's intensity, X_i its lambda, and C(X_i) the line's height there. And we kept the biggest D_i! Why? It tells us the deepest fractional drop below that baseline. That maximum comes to 0.038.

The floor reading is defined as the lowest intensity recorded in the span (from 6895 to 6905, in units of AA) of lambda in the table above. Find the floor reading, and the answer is 13.04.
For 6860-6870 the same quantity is 12.97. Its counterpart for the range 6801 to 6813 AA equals 13.29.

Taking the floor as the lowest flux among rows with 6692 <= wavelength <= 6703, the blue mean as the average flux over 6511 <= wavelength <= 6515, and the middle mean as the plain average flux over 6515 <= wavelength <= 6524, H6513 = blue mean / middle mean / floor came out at 0.076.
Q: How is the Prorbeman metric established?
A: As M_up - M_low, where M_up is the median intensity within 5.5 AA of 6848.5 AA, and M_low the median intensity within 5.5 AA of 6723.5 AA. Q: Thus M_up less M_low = -0.8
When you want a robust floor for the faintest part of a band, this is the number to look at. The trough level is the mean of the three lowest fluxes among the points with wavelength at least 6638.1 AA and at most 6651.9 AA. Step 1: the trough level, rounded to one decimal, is 13.1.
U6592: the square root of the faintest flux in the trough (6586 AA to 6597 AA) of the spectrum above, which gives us 3.61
